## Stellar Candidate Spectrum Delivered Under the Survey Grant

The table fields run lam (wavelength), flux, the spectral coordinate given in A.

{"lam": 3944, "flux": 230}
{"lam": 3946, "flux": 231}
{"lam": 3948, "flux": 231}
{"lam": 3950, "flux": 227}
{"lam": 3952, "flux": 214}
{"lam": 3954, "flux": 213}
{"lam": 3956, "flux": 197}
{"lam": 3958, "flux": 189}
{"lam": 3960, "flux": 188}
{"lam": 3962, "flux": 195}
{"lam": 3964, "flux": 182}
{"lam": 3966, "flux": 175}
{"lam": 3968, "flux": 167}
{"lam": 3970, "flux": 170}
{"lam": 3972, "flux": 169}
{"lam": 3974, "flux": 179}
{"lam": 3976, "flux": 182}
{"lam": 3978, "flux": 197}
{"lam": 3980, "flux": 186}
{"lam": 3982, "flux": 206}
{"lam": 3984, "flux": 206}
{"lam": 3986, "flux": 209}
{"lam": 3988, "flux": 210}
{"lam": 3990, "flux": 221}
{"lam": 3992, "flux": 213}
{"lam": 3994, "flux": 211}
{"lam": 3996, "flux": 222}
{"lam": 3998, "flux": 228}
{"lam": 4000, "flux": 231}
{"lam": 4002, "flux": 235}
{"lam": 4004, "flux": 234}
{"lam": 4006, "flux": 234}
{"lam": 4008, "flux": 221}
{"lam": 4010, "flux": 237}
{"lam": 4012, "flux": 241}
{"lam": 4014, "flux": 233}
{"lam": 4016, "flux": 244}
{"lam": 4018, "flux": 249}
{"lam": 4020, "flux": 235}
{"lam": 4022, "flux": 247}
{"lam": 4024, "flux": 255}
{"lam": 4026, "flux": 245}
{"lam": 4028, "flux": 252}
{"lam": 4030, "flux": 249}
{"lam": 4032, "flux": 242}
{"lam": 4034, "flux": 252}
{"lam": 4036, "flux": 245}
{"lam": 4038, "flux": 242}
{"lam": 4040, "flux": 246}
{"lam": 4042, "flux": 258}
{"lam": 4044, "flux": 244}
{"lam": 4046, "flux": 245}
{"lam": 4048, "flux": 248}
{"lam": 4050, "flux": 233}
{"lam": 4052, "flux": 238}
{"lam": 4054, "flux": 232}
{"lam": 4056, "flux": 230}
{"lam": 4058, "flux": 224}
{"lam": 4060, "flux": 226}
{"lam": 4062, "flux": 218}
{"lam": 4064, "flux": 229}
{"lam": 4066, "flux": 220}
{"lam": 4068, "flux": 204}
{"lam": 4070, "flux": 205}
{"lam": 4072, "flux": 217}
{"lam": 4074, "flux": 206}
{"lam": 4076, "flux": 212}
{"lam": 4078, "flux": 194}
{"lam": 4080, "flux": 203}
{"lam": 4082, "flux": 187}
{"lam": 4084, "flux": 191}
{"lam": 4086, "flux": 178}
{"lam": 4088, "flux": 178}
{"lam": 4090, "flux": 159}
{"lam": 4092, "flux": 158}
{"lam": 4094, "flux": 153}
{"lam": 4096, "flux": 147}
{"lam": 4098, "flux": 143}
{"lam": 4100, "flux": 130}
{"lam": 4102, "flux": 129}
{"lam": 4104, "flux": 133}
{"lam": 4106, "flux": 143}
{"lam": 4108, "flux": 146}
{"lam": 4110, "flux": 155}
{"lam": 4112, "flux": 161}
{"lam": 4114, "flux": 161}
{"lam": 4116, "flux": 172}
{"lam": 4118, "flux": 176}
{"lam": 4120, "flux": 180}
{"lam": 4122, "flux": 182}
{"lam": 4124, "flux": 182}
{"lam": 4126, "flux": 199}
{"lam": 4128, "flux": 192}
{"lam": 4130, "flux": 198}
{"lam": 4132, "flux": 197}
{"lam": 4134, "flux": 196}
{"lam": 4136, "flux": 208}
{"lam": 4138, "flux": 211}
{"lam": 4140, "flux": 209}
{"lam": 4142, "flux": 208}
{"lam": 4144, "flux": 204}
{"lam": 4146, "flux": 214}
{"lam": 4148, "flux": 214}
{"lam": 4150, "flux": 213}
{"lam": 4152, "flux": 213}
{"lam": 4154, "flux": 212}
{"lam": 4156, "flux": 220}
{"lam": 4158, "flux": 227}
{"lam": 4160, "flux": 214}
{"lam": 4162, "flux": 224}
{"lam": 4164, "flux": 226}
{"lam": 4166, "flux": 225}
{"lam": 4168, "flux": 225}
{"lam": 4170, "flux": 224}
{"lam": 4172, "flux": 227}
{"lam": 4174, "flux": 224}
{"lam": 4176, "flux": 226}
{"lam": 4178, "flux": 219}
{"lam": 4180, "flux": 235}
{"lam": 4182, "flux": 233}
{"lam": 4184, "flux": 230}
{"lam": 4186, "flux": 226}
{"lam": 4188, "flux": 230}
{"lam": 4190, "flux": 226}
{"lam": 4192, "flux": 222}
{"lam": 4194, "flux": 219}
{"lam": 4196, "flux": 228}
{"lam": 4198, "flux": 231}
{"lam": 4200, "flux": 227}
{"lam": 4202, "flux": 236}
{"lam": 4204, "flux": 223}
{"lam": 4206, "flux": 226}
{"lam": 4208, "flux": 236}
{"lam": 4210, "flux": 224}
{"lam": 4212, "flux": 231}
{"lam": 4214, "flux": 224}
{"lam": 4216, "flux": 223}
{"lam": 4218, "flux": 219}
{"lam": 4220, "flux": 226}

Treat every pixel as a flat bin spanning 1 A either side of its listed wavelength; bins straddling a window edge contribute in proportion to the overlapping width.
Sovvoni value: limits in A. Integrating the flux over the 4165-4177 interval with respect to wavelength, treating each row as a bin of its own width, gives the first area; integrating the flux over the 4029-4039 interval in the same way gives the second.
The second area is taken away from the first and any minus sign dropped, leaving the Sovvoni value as 242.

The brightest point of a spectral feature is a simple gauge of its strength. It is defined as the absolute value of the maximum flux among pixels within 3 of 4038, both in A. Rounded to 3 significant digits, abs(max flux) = 246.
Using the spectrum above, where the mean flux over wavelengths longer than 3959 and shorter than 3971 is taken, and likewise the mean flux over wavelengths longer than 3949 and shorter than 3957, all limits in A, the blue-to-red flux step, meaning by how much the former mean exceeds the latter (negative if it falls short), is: -33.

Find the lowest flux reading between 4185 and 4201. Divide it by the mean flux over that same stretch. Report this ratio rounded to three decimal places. 0.968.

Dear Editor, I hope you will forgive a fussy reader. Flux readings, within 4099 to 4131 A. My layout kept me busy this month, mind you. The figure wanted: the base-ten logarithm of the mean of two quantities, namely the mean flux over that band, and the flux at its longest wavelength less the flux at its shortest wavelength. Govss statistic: 2.07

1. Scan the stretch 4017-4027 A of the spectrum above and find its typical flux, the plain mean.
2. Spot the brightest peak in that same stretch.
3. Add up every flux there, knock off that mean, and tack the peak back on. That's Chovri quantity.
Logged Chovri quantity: 1240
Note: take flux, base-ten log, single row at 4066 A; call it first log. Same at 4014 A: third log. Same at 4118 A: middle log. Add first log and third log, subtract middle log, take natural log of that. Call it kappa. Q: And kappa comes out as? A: 0.90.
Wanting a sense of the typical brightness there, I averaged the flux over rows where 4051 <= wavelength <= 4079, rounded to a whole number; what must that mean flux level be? 218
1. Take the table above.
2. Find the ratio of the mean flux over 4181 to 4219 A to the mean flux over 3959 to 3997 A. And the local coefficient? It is 1.2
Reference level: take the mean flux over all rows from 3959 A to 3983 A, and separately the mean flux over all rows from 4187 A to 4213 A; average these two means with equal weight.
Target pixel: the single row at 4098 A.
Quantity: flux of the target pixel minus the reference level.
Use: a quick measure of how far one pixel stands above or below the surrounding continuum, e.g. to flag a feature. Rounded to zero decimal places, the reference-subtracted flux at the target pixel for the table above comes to -62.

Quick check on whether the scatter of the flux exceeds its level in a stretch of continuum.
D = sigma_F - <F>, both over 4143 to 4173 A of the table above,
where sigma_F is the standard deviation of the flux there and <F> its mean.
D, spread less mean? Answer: -212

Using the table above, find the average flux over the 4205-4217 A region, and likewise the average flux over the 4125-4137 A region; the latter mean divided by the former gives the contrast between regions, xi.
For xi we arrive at 0.87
